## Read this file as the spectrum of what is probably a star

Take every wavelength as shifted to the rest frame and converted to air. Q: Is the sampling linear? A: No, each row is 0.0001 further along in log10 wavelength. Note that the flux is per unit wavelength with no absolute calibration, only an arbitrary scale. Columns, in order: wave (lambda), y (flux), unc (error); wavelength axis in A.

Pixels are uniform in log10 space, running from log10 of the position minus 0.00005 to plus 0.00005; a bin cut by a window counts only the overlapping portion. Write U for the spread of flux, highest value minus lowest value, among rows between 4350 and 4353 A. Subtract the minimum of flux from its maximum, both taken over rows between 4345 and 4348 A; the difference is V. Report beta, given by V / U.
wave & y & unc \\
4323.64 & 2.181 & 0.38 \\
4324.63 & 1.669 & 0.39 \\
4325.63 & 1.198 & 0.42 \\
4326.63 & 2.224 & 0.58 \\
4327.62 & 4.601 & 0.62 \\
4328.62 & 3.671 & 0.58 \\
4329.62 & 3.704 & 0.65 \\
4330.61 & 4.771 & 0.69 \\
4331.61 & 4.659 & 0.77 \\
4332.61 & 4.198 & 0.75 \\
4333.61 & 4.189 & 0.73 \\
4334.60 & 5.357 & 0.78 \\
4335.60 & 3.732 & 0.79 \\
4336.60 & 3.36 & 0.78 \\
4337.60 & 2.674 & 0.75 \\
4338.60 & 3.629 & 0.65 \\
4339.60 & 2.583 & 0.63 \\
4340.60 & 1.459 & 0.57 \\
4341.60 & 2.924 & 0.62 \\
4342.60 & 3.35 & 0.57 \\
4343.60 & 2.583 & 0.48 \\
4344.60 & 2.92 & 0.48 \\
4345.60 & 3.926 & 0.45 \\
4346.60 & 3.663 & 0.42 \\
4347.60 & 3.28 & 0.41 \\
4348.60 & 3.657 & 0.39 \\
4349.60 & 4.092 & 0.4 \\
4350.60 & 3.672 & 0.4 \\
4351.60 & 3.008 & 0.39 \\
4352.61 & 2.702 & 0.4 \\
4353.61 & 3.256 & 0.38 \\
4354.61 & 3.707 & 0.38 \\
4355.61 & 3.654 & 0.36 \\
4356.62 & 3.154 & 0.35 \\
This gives 0.7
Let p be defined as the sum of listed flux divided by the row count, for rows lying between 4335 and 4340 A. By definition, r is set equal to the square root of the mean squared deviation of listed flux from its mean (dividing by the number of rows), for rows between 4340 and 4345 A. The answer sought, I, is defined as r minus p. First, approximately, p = 3.2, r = 0.64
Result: -2.6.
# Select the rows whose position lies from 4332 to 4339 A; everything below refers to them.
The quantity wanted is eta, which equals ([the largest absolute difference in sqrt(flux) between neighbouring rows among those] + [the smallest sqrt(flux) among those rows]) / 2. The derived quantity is 1.01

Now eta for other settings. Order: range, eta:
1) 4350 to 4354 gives 0.91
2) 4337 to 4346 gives 0.85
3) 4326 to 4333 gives 1.07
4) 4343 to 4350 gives 0.94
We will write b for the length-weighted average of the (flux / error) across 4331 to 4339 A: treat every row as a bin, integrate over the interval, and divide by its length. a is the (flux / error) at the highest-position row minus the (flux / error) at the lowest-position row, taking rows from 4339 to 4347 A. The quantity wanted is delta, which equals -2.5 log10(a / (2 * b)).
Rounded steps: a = 4.6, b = 5.3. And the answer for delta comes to 0.9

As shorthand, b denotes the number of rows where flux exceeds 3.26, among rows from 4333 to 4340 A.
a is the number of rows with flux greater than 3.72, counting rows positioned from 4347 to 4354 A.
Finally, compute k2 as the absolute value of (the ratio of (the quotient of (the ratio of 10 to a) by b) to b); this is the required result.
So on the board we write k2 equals 0.40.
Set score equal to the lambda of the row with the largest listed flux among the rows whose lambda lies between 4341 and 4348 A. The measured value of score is 4345.60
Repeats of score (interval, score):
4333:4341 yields 4334.60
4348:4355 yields 4349.60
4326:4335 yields 4334.60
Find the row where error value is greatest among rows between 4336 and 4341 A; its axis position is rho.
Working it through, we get 4336.60 A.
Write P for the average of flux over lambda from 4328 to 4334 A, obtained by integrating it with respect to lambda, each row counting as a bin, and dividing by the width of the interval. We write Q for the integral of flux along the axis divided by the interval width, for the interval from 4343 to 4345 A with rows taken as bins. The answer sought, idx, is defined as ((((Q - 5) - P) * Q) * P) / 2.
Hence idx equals -37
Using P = 4.2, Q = 2.8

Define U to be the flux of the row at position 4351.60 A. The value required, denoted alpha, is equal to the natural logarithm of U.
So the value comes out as 1.10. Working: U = 3.008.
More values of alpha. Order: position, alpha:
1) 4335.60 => 1.32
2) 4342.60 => 1.21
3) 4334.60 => 1.68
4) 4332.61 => 1.43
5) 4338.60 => 1.29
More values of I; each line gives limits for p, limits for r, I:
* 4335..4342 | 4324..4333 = -1.6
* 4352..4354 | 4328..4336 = -2.4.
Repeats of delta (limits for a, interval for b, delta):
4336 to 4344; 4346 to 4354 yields 3.0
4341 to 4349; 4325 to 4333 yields 0.9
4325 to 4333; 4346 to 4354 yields 2.0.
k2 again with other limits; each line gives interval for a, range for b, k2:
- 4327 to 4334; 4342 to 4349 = 0.08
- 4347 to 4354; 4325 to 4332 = 0.40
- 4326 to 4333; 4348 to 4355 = 0.16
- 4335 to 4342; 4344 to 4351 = 0.28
